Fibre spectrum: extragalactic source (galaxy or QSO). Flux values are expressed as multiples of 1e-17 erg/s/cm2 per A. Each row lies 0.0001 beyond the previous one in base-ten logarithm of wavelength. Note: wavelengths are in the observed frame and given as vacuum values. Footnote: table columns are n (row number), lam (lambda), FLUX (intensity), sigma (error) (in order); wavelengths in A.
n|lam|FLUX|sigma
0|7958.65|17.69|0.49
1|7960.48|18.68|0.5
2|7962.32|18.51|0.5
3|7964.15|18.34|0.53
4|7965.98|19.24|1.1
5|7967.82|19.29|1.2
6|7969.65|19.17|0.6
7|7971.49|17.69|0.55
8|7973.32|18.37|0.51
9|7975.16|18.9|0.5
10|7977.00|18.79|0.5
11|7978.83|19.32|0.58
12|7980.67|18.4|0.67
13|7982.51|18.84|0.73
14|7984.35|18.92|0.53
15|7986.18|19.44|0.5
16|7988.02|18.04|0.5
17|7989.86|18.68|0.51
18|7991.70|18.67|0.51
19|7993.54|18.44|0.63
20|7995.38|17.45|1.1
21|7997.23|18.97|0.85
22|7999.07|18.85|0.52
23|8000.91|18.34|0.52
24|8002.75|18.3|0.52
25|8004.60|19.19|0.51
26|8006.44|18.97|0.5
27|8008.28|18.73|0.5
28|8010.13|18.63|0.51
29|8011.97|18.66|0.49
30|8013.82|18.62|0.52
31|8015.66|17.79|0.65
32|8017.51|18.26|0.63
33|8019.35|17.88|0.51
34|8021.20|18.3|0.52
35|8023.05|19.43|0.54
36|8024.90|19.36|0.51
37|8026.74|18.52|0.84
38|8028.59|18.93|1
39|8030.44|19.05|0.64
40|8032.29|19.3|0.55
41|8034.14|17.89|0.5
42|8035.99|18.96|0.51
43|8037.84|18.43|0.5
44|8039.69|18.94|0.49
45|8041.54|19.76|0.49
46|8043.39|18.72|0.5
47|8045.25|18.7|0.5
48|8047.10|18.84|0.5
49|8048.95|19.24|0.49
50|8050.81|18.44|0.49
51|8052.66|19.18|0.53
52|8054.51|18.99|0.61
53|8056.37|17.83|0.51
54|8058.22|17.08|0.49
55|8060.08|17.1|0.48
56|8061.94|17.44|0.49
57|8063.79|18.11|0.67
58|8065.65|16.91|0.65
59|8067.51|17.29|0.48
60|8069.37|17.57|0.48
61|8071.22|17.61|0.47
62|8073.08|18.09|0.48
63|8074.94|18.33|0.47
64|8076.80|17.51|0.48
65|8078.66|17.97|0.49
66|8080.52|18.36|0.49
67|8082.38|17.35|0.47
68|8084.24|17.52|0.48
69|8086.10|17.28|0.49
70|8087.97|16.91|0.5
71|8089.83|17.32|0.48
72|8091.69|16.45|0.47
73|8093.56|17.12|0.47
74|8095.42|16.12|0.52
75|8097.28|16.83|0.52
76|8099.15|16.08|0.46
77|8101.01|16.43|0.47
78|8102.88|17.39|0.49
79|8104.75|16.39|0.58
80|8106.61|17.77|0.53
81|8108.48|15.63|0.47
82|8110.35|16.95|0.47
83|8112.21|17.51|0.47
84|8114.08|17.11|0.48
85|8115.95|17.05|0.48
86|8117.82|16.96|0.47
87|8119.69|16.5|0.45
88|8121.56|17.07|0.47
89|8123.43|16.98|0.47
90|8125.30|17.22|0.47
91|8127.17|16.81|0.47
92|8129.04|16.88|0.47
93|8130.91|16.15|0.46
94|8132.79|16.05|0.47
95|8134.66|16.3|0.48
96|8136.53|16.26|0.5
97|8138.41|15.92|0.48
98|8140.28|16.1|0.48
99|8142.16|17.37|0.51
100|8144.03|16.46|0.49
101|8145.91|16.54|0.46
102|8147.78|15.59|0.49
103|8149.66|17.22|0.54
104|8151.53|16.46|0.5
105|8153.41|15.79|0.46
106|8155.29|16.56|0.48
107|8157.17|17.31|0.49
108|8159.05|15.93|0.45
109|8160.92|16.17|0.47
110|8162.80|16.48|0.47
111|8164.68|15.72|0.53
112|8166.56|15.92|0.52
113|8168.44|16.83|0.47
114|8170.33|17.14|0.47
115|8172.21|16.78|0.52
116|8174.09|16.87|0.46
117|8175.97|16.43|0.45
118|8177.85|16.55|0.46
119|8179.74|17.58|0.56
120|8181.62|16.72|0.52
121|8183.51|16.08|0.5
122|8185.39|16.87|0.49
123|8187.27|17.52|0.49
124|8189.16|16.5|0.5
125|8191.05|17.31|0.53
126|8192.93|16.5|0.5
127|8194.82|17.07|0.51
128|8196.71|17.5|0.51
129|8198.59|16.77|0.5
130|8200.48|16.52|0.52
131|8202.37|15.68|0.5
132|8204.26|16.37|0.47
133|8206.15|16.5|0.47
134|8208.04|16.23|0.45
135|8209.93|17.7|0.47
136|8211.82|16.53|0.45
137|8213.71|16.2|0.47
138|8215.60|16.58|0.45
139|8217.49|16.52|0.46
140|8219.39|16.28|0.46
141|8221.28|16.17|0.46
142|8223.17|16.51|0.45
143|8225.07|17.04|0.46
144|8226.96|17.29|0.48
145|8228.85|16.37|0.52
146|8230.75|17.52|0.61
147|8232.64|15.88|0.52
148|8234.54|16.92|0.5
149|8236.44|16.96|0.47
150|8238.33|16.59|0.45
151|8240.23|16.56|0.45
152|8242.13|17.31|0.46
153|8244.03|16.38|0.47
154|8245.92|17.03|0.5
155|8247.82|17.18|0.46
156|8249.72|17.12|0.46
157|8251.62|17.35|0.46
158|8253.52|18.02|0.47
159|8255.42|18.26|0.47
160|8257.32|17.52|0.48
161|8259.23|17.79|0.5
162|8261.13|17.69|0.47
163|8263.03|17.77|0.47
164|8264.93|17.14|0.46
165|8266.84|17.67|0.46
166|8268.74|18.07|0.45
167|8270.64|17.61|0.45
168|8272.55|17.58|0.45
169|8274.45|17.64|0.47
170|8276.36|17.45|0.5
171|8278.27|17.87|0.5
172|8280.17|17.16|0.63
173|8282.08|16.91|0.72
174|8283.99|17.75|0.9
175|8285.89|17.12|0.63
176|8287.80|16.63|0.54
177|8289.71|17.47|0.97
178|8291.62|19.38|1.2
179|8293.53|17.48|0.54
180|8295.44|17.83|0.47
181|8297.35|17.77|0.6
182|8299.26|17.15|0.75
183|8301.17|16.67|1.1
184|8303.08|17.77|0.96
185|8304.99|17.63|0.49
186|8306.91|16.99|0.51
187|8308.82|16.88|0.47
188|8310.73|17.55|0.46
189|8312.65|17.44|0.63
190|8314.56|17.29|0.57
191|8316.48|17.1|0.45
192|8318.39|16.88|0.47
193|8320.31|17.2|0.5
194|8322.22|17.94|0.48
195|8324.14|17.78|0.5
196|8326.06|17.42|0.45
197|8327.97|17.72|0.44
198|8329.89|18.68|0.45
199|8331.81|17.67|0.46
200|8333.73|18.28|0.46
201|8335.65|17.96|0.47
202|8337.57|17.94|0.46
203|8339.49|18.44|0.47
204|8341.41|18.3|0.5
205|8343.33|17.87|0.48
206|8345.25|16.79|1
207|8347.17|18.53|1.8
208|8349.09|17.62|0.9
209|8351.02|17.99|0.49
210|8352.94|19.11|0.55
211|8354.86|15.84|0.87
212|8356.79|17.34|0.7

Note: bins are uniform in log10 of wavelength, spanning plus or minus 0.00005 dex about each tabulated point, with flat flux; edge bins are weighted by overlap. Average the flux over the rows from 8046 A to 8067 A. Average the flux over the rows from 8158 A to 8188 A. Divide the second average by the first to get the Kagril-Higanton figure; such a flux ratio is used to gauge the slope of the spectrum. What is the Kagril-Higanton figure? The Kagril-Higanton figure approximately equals 0.92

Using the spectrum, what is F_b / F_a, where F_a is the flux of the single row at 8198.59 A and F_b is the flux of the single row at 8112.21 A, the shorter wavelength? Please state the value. 1.04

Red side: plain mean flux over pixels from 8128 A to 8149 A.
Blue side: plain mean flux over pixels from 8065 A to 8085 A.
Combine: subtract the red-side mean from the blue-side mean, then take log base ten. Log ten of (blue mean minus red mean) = 0.13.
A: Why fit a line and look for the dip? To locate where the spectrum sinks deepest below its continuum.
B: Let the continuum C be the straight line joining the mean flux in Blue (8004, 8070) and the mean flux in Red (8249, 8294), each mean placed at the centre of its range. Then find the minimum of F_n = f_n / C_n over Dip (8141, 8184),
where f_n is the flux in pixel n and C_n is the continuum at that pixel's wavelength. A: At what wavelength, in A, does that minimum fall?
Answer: 8147.78 A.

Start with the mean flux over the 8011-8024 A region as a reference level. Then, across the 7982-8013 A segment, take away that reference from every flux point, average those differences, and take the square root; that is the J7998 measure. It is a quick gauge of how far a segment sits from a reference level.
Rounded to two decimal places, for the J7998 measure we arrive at 0.48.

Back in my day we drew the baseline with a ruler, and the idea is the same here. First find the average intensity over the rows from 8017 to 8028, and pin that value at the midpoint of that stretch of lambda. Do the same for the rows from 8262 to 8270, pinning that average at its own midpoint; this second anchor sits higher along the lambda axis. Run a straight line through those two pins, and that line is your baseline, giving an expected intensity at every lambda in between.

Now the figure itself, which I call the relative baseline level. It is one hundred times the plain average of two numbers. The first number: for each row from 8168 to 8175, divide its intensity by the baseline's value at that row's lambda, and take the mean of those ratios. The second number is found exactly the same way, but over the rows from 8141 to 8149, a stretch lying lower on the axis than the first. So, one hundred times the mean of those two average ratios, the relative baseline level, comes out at 92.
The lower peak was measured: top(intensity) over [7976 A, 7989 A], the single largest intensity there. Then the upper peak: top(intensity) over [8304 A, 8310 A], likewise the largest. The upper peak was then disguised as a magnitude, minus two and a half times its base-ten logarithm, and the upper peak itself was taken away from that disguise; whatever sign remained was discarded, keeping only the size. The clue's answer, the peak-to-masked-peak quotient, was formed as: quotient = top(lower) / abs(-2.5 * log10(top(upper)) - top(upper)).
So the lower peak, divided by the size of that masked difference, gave 0.94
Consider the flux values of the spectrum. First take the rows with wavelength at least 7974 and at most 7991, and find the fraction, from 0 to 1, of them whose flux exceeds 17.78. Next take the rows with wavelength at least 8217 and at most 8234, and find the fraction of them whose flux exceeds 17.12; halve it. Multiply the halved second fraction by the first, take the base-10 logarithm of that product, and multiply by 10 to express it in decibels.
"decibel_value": -10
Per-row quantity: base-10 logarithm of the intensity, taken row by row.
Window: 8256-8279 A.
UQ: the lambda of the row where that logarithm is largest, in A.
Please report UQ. 8268.74 A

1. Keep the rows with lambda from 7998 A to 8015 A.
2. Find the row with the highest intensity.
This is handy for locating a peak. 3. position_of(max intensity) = 8004.60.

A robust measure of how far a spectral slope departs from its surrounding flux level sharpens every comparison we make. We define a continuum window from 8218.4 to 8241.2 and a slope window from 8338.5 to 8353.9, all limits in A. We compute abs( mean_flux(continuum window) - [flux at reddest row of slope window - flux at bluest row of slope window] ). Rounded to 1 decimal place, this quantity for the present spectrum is 16.0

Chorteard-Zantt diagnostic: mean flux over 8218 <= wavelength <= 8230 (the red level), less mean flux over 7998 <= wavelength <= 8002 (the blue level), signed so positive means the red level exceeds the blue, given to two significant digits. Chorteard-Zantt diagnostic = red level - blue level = -2.0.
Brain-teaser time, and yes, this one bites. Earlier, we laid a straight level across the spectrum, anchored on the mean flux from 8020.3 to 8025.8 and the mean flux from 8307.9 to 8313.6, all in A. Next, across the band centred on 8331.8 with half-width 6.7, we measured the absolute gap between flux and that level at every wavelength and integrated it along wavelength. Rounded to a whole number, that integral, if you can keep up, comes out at 11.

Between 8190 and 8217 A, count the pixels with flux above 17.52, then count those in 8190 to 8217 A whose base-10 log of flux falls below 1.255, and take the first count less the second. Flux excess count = -13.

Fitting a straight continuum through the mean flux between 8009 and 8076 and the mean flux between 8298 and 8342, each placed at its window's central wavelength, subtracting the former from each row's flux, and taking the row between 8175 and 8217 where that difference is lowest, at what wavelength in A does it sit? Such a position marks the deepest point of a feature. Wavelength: 8202.37 A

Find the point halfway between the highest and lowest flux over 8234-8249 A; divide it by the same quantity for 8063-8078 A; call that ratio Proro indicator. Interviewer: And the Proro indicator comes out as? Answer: 0.96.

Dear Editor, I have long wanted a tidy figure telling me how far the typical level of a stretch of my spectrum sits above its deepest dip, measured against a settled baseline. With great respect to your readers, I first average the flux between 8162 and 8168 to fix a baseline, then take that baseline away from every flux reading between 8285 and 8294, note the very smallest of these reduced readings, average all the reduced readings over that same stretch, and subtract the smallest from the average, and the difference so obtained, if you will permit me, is 1.0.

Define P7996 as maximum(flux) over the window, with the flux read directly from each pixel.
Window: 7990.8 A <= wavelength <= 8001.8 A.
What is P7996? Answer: 18.97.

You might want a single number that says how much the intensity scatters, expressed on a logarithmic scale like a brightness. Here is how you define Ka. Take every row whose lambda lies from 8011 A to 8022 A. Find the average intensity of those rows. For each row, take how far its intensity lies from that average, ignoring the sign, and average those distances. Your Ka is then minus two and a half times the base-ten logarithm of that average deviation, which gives 1.39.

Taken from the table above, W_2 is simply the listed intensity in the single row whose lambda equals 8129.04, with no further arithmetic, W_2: 16.88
